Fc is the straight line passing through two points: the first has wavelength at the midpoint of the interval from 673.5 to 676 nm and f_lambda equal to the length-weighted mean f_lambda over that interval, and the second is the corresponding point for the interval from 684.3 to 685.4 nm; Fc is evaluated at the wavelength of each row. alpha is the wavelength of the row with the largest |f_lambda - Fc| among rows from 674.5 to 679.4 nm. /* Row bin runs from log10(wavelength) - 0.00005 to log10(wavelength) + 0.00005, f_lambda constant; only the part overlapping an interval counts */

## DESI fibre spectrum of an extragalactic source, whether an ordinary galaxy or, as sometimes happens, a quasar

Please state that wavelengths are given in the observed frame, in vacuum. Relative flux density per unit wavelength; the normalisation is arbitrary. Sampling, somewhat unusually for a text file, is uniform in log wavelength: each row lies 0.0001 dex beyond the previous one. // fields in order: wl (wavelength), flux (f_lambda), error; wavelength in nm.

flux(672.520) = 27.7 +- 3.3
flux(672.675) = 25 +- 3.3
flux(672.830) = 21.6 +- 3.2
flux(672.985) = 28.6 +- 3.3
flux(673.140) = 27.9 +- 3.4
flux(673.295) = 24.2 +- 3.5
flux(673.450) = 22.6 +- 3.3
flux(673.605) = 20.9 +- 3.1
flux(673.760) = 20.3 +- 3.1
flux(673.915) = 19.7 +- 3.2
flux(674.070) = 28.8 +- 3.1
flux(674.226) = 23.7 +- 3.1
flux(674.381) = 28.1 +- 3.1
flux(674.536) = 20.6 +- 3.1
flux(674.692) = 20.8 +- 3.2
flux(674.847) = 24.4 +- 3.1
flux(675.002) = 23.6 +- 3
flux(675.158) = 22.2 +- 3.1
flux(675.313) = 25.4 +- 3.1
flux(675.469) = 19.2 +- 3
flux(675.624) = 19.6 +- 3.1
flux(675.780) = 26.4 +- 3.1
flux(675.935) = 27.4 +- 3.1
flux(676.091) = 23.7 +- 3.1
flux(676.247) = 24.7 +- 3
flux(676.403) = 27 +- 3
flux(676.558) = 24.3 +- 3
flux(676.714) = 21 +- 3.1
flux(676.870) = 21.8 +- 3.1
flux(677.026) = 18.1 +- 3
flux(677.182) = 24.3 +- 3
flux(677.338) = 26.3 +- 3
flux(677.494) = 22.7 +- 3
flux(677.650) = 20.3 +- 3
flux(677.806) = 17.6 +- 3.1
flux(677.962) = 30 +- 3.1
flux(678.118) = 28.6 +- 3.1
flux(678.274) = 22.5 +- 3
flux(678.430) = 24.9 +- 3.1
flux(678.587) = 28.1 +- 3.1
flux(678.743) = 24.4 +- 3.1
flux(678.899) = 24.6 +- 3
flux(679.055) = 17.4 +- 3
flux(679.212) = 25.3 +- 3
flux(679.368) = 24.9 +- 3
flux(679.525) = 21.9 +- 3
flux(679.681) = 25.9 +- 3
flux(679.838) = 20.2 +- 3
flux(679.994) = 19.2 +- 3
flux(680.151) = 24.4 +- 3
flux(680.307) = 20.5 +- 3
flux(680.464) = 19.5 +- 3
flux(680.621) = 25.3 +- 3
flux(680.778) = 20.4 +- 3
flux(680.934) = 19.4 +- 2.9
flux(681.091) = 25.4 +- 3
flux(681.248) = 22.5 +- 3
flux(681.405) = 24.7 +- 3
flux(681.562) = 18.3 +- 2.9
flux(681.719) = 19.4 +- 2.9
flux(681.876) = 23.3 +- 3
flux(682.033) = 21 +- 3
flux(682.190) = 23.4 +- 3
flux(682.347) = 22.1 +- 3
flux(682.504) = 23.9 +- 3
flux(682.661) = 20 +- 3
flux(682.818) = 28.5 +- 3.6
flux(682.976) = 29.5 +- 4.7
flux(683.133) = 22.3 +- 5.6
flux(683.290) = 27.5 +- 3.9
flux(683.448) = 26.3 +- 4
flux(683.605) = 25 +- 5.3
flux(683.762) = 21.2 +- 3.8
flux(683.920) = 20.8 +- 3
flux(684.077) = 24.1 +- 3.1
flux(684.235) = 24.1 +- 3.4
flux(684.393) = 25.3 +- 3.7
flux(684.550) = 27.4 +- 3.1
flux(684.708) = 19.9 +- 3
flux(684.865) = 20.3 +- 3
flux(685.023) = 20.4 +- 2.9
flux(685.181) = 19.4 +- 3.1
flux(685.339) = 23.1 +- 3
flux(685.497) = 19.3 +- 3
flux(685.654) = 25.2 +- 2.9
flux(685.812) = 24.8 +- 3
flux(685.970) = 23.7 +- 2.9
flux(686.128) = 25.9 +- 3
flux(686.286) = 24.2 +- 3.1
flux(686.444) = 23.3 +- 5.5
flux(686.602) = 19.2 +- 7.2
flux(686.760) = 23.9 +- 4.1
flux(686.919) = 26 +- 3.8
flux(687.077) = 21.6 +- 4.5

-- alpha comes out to 677.962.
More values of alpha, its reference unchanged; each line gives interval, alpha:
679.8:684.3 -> 682.976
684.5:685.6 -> 684.550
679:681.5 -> 679.055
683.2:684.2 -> 683.290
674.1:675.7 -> 674.381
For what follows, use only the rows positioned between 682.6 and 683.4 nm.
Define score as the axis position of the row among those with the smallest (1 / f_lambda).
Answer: 682.976 nm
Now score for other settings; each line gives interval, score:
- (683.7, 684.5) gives 684.393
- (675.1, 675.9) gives 675.780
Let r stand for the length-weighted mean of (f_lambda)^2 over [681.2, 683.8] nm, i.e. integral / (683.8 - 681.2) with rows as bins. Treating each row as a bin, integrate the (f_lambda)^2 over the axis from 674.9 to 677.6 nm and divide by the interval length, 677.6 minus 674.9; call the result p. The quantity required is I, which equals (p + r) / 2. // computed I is 558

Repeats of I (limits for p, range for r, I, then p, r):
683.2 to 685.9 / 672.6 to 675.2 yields 558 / 545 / 572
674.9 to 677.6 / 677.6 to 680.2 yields 561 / 553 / 569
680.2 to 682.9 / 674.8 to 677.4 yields 530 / 502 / 558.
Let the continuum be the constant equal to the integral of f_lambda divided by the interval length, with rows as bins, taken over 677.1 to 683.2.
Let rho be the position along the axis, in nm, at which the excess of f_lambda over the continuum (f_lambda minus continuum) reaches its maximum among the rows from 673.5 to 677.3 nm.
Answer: 674.070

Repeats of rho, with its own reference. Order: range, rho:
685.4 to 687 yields 686.919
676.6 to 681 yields 677.962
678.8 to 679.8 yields 679.681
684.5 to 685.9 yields 684.550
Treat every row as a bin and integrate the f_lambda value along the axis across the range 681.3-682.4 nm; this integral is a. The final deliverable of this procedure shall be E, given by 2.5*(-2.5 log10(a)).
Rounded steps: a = 23.9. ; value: -8.62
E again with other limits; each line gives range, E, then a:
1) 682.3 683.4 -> -8.99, 27.4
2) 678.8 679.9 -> -8.76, 25.2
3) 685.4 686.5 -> -8.86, 26.2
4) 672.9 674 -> -8.83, 25.8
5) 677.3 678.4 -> -8.88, 26.4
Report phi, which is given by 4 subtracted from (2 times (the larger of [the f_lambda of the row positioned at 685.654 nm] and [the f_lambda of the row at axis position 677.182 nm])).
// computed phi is 46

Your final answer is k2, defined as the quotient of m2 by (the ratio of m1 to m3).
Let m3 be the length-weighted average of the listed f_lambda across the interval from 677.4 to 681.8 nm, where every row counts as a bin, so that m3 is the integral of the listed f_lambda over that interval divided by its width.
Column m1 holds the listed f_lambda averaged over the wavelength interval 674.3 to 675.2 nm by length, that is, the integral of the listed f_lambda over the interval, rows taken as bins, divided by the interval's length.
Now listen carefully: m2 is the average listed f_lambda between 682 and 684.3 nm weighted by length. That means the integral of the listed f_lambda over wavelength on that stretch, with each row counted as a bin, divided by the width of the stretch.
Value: 23.5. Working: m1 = 23.3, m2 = 24.0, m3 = 22.8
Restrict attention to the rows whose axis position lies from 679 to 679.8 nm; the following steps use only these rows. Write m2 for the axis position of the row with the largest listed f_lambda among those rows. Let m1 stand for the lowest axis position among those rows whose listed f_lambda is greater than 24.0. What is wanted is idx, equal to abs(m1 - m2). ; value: 0.47 nm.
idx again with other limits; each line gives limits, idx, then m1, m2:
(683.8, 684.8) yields 0.47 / 684.077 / 684.550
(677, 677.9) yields 0.16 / 677.182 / 677.338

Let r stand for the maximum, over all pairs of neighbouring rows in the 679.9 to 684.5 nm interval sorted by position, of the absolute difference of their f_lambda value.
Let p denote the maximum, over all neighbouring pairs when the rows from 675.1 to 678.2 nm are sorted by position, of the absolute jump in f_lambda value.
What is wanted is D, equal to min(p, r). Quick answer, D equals 8.5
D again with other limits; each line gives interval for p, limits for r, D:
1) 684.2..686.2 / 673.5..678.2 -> 7.5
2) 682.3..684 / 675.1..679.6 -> 8.5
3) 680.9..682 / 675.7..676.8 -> 3.7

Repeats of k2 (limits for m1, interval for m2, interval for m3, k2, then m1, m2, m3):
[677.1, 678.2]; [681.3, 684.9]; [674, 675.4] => 23.3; 24.2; 23.4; 24.1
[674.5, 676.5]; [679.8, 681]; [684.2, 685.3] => 20.1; 23.5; 21.2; 22.4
